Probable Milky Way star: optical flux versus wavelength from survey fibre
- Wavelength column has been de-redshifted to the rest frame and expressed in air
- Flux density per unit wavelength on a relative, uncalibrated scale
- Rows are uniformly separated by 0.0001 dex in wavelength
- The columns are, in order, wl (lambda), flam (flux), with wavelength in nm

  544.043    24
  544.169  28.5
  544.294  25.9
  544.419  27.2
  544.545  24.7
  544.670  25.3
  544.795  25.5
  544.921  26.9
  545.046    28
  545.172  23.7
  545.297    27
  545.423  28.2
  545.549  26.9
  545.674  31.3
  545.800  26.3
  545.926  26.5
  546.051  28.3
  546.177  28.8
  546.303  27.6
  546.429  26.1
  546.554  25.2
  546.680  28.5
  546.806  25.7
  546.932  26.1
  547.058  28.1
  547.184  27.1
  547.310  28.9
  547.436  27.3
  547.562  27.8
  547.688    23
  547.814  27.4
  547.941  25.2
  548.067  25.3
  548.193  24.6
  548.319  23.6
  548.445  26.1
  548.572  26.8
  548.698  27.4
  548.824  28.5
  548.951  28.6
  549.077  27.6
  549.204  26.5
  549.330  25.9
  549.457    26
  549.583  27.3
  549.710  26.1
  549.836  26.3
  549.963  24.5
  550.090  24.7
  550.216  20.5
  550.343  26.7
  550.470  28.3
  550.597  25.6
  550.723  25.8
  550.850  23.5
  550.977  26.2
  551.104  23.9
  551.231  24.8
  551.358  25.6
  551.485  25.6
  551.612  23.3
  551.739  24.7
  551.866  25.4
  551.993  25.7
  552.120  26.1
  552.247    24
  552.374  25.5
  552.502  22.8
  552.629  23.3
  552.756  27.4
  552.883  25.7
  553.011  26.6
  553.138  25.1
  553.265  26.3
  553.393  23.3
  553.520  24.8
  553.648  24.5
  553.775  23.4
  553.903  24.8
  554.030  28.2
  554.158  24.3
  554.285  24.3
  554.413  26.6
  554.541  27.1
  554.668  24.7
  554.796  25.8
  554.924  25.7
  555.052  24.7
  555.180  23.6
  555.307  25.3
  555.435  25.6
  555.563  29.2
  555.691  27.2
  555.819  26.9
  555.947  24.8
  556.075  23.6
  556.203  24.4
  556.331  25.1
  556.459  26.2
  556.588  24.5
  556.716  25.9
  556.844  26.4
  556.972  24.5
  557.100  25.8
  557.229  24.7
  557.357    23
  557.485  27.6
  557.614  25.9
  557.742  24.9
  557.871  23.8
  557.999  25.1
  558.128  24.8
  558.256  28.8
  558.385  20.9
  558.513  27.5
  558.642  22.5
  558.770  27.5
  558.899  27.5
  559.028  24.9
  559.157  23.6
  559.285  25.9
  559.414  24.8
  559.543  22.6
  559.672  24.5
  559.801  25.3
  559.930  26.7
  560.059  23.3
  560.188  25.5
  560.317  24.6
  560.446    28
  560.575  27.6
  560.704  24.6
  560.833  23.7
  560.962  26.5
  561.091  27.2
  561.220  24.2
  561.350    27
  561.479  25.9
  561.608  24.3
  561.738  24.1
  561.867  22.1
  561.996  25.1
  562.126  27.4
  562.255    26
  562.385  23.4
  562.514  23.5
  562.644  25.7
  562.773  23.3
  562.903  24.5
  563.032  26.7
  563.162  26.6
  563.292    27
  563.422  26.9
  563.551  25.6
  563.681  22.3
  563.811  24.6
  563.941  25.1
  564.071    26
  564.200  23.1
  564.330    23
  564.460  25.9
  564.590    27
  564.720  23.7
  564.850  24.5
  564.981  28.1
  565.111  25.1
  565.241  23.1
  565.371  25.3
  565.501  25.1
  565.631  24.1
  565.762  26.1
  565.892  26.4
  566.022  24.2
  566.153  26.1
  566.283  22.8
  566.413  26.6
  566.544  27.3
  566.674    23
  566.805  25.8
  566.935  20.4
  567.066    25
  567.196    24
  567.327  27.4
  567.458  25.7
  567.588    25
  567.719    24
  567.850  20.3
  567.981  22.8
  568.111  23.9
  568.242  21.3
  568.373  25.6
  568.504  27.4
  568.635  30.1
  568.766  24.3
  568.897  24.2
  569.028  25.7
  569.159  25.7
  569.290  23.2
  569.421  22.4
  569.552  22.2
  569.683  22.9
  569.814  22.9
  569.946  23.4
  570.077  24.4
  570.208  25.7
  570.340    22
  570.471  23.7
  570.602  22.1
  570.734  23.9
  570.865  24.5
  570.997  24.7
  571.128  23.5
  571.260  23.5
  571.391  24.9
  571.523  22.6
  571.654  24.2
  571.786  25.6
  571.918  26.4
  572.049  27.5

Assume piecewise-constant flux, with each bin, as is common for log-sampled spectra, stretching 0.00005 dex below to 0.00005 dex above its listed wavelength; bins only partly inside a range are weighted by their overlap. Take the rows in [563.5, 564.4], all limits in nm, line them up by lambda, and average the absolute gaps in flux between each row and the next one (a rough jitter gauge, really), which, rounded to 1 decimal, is 1.7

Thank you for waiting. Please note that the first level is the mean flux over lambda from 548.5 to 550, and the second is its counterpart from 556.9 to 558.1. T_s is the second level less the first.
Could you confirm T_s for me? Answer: -1.8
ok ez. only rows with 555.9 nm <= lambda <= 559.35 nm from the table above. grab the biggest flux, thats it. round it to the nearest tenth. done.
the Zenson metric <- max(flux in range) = 28.8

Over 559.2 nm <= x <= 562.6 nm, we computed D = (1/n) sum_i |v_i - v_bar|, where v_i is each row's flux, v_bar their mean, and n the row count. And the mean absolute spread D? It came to 1.3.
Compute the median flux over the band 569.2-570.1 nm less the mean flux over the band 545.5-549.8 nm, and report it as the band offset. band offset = -3.9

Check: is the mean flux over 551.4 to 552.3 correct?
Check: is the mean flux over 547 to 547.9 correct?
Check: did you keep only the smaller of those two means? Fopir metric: 25.0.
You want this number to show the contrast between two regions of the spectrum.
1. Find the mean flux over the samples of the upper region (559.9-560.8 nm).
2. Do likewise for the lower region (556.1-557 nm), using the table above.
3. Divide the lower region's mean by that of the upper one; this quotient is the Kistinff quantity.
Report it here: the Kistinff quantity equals 0.98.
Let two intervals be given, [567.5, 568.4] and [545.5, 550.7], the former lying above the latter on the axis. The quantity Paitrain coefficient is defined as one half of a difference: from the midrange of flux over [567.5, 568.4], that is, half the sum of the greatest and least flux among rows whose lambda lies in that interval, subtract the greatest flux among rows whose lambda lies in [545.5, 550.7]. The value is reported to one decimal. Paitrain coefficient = -4.2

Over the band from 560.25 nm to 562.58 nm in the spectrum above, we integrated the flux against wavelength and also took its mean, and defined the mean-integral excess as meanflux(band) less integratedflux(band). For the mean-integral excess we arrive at -33.6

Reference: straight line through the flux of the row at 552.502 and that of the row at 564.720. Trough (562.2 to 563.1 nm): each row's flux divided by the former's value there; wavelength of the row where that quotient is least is 562.773 nm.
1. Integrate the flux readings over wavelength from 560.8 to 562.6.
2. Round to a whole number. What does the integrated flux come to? 45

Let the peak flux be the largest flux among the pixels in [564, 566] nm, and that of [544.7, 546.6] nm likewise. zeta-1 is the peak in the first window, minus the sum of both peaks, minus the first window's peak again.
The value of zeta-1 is -59.4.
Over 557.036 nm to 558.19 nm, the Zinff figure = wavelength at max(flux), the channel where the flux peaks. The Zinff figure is 557.485 nm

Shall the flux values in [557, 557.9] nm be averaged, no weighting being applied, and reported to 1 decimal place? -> 25.1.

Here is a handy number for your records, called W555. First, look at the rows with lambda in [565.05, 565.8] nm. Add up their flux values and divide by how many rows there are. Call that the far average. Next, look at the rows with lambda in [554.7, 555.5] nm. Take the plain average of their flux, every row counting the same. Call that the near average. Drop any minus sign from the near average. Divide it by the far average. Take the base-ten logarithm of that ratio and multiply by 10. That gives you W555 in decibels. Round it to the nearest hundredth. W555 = 0.06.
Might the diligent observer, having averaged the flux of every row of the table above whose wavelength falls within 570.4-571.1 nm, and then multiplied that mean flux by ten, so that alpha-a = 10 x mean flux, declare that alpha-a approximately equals 238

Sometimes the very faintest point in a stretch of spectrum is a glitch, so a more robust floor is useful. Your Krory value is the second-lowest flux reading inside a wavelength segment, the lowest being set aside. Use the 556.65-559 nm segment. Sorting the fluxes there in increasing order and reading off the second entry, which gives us 22.5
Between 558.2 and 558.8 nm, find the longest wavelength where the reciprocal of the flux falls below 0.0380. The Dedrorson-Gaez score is 558.770 nm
